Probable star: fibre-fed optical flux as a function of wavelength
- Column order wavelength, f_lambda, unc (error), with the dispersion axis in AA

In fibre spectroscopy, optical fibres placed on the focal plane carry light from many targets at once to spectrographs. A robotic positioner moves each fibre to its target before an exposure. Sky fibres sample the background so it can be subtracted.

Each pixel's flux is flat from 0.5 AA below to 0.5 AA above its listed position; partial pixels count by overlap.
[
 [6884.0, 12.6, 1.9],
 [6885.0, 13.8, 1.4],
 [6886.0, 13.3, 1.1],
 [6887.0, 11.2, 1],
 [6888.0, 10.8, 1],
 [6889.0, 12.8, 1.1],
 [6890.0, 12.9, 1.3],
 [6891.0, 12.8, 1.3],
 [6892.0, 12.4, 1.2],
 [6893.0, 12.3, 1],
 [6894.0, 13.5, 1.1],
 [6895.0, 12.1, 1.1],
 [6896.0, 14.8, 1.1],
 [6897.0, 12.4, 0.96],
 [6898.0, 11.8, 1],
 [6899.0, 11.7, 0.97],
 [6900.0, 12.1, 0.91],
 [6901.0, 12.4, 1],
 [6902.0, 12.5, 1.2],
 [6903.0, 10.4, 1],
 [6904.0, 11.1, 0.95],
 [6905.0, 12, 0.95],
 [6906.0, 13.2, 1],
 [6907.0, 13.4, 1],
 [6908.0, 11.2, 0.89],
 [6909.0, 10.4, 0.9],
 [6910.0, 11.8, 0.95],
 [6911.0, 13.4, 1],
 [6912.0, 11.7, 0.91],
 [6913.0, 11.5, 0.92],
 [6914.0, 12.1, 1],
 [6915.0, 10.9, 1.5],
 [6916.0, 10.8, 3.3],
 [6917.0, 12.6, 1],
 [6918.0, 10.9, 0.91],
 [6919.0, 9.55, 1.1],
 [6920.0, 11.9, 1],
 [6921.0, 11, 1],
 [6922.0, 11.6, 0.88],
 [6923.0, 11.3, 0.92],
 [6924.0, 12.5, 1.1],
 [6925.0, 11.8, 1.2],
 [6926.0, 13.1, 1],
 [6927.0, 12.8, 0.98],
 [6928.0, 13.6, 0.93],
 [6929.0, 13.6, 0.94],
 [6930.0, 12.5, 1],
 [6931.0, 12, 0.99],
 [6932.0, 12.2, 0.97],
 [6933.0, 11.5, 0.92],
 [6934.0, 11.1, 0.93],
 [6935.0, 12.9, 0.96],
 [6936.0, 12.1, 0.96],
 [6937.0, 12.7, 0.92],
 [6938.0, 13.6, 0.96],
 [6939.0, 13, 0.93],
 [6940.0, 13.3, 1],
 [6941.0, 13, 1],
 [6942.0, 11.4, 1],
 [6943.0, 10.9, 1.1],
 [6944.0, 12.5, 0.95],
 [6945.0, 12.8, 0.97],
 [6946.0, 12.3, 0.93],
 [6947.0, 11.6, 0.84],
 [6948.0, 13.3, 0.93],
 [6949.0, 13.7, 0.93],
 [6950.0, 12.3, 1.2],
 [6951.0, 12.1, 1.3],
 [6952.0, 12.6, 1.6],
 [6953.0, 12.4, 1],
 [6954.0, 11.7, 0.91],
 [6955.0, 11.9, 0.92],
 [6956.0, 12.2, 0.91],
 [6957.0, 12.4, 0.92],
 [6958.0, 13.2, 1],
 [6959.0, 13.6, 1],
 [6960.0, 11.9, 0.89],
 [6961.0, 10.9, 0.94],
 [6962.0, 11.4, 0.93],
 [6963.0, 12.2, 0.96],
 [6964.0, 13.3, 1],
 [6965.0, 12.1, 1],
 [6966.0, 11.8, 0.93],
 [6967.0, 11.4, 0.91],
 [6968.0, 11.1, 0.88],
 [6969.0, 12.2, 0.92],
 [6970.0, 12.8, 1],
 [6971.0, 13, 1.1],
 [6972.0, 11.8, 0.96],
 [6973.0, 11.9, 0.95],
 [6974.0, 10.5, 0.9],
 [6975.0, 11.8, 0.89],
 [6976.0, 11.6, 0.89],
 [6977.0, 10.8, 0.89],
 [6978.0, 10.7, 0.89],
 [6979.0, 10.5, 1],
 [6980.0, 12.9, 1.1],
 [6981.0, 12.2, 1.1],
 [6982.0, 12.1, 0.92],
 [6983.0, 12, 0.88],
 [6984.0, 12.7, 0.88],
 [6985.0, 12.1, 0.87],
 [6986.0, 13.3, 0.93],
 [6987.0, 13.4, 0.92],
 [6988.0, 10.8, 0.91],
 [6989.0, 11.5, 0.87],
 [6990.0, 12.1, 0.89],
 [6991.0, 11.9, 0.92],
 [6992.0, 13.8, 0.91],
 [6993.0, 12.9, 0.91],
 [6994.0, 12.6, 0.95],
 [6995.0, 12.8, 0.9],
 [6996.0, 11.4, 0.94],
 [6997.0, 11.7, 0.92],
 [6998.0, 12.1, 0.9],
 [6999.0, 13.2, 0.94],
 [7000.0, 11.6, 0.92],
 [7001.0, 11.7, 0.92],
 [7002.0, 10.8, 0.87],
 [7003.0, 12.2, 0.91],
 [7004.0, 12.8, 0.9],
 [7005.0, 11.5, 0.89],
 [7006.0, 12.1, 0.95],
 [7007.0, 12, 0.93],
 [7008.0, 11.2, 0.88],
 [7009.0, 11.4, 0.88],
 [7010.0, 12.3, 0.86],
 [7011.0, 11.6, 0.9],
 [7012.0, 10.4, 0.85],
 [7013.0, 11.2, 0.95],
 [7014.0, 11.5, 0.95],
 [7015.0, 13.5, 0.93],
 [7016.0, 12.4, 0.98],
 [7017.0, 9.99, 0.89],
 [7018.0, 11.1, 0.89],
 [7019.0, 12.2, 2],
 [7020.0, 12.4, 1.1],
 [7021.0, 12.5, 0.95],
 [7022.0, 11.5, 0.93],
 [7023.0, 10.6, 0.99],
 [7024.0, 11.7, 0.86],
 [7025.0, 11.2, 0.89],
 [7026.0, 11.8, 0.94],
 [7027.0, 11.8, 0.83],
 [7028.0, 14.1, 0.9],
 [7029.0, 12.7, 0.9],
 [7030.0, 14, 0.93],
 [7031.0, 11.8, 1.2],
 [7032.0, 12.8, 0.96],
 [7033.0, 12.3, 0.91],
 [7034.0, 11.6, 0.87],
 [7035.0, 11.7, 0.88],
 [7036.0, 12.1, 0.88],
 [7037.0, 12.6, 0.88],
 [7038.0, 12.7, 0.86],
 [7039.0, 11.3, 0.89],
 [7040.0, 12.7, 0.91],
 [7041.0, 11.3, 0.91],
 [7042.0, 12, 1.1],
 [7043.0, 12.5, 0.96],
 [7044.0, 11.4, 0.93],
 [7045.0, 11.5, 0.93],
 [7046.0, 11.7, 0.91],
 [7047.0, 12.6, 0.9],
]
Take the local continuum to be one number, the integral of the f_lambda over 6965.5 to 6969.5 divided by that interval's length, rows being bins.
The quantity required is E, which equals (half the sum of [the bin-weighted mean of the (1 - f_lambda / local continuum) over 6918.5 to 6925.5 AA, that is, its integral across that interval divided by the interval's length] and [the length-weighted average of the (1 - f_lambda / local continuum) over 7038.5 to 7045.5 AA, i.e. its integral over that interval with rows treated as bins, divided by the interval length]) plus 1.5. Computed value 1.502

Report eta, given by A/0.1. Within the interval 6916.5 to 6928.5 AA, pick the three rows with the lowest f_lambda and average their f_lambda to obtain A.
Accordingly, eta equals 104.8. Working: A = 10.5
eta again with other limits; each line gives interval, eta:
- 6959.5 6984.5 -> 105.7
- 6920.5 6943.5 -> 110.0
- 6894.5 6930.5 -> 101.2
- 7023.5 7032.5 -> 115.7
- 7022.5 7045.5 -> 110.3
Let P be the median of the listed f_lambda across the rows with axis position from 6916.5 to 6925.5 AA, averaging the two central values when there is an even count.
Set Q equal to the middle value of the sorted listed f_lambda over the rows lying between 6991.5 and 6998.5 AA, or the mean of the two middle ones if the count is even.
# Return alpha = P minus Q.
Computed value -1.00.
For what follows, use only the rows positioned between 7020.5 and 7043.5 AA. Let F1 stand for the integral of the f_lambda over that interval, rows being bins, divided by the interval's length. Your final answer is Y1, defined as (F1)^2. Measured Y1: 147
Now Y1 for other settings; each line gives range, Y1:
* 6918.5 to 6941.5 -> 151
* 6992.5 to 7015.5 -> 142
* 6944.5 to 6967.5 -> 152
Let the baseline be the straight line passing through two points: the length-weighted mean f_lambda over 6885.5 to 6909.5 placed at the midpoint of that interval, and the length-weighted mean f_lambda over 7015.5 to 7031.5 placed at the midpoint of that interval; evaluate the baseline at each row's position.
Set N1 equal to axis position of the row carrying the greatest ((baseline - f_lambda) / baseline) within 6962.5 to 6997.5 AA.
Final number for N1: 6974.0 AA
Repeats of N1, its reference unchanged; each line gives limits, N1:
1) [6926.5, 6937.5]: 6934.0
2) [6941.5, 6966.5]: 6943.0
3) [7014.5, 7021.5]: 7017.0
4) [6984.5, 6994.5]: 6988.0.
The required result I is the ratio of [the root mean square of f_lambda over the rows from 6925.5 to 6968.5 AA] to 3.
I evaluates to 4.13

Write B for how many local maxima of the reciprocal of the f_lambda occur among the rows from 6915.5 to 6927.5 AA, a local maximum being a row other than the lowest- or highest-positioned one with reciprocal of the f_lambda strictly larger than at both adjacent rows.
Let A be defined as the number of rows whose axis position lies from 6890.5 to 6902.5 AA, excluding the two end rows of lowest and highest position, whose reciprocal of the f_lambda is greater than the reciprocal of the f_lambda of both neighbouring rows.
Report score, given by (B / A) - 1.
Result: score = 0.3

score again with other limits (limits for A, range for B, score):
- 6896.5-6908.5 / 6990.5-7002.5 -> 0.5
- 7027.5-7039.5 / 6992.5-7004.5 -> 0.3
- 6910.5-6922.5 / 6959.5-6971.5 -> -0.5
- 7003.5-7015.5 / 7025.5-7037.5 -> 0.0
